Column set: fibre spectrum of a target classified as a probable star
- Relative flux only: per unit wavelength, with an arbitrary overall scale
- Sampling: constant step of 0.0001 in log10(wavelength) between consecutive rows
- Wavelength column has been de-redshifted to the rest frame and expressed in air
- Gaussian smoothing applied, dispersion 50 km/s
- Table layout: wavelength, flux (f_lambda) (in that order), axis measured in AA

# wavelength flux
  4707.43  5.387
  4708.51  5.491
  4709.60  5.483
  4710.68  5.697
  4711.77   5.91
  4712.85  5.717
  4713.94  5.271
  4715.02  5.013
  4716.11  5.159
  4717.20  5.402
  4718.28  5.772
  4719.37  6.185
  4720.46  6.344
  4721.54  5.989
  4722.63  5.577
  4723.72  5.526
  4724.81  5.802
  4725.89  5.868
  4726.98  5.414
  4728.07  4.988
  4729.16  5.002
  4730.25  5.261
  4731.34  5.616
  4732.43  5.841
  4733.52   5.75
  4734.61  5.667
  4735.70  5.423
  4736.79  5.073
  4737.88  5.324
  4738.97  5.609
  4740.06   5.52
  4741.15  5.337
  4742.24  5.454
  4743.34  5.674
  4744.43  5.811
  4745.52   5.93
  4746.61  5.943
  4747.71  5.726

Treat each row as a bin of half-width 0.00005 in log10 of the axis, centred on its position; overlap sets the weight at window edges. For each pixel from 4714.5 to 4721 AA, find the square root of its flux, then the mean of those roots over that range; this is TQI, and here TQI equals 2.37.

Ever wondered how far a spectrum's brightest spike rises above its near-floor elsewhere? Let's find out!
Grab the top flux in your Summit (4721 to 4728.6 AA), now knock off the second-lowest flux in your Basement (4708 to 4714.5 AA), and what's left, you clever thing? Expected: 0.51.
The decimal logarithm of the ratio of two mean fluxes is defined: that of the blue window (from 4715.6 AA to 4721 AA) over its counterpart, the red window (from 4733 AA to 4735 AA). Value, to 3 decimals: 0.005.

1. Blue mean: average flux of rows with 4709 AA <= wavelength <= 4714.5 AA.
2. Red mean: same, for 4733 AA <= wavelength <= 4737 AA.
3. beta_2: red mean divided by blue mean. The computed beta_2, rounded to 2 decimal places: 0.98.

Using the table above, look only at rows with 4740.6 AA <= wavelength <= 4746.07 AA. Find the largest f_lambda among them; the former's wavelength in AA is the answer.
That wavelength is 4745.52 AA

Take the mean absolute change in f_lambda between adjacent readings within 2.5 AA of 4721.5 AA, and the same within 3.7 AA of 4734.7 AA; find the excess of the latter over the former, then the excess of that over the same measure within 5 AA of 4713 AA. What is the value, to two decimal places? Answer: -0.25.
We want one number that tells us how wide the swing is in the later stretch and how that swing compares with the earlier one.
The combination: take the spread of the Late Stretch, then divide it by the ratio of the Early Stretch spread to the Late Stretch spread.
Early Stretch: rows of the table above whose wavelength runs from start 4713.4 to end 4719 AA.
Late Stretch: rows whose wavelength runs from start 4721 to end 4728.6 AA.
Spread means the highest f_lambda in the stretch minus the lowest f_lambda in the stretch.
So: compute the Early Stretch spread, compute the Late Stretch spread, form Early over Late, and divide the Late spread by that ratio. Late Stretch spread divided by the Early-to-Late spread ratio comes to 1.3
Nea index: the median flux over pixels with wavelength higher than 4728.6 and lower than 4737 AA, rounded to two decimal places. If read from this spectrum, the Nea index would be 5.52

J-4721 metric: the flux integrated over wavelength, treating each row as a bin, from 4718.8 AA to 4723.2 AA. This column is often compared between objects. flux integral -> 26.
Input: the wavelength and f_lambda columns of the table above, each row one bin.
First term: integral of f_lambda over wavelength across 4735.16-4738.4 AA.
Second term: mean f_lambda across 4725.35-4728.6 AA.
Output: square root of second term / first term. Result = 0.56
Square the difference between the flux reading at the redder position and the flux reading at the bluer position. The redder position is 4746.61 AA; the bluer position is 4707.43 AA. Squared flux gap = 0.31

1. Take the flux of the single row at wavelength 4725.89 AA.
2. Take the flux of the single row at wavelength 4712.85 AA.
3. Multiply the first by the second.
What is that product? 34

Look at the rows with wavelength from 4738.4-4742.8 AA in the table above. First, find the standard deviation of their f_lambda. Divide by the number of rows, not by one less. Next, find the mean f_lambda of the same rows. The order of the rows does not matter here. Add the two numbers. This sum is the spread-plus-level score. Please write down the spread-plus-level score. 5.58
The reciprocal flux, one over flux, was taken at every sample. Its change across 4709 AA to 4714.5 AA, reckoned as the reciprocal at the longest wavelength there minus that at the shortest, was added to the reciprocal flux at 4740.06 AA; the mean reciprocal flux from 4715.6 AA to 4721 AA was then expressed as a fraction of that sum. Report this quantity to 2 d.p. 0.92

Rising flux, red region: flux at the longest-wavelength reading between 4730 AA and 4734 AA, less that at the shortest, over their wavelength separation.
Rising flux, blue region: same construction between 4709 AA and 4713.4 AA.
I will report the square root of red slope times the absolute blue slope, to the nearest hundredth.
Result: 0.10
